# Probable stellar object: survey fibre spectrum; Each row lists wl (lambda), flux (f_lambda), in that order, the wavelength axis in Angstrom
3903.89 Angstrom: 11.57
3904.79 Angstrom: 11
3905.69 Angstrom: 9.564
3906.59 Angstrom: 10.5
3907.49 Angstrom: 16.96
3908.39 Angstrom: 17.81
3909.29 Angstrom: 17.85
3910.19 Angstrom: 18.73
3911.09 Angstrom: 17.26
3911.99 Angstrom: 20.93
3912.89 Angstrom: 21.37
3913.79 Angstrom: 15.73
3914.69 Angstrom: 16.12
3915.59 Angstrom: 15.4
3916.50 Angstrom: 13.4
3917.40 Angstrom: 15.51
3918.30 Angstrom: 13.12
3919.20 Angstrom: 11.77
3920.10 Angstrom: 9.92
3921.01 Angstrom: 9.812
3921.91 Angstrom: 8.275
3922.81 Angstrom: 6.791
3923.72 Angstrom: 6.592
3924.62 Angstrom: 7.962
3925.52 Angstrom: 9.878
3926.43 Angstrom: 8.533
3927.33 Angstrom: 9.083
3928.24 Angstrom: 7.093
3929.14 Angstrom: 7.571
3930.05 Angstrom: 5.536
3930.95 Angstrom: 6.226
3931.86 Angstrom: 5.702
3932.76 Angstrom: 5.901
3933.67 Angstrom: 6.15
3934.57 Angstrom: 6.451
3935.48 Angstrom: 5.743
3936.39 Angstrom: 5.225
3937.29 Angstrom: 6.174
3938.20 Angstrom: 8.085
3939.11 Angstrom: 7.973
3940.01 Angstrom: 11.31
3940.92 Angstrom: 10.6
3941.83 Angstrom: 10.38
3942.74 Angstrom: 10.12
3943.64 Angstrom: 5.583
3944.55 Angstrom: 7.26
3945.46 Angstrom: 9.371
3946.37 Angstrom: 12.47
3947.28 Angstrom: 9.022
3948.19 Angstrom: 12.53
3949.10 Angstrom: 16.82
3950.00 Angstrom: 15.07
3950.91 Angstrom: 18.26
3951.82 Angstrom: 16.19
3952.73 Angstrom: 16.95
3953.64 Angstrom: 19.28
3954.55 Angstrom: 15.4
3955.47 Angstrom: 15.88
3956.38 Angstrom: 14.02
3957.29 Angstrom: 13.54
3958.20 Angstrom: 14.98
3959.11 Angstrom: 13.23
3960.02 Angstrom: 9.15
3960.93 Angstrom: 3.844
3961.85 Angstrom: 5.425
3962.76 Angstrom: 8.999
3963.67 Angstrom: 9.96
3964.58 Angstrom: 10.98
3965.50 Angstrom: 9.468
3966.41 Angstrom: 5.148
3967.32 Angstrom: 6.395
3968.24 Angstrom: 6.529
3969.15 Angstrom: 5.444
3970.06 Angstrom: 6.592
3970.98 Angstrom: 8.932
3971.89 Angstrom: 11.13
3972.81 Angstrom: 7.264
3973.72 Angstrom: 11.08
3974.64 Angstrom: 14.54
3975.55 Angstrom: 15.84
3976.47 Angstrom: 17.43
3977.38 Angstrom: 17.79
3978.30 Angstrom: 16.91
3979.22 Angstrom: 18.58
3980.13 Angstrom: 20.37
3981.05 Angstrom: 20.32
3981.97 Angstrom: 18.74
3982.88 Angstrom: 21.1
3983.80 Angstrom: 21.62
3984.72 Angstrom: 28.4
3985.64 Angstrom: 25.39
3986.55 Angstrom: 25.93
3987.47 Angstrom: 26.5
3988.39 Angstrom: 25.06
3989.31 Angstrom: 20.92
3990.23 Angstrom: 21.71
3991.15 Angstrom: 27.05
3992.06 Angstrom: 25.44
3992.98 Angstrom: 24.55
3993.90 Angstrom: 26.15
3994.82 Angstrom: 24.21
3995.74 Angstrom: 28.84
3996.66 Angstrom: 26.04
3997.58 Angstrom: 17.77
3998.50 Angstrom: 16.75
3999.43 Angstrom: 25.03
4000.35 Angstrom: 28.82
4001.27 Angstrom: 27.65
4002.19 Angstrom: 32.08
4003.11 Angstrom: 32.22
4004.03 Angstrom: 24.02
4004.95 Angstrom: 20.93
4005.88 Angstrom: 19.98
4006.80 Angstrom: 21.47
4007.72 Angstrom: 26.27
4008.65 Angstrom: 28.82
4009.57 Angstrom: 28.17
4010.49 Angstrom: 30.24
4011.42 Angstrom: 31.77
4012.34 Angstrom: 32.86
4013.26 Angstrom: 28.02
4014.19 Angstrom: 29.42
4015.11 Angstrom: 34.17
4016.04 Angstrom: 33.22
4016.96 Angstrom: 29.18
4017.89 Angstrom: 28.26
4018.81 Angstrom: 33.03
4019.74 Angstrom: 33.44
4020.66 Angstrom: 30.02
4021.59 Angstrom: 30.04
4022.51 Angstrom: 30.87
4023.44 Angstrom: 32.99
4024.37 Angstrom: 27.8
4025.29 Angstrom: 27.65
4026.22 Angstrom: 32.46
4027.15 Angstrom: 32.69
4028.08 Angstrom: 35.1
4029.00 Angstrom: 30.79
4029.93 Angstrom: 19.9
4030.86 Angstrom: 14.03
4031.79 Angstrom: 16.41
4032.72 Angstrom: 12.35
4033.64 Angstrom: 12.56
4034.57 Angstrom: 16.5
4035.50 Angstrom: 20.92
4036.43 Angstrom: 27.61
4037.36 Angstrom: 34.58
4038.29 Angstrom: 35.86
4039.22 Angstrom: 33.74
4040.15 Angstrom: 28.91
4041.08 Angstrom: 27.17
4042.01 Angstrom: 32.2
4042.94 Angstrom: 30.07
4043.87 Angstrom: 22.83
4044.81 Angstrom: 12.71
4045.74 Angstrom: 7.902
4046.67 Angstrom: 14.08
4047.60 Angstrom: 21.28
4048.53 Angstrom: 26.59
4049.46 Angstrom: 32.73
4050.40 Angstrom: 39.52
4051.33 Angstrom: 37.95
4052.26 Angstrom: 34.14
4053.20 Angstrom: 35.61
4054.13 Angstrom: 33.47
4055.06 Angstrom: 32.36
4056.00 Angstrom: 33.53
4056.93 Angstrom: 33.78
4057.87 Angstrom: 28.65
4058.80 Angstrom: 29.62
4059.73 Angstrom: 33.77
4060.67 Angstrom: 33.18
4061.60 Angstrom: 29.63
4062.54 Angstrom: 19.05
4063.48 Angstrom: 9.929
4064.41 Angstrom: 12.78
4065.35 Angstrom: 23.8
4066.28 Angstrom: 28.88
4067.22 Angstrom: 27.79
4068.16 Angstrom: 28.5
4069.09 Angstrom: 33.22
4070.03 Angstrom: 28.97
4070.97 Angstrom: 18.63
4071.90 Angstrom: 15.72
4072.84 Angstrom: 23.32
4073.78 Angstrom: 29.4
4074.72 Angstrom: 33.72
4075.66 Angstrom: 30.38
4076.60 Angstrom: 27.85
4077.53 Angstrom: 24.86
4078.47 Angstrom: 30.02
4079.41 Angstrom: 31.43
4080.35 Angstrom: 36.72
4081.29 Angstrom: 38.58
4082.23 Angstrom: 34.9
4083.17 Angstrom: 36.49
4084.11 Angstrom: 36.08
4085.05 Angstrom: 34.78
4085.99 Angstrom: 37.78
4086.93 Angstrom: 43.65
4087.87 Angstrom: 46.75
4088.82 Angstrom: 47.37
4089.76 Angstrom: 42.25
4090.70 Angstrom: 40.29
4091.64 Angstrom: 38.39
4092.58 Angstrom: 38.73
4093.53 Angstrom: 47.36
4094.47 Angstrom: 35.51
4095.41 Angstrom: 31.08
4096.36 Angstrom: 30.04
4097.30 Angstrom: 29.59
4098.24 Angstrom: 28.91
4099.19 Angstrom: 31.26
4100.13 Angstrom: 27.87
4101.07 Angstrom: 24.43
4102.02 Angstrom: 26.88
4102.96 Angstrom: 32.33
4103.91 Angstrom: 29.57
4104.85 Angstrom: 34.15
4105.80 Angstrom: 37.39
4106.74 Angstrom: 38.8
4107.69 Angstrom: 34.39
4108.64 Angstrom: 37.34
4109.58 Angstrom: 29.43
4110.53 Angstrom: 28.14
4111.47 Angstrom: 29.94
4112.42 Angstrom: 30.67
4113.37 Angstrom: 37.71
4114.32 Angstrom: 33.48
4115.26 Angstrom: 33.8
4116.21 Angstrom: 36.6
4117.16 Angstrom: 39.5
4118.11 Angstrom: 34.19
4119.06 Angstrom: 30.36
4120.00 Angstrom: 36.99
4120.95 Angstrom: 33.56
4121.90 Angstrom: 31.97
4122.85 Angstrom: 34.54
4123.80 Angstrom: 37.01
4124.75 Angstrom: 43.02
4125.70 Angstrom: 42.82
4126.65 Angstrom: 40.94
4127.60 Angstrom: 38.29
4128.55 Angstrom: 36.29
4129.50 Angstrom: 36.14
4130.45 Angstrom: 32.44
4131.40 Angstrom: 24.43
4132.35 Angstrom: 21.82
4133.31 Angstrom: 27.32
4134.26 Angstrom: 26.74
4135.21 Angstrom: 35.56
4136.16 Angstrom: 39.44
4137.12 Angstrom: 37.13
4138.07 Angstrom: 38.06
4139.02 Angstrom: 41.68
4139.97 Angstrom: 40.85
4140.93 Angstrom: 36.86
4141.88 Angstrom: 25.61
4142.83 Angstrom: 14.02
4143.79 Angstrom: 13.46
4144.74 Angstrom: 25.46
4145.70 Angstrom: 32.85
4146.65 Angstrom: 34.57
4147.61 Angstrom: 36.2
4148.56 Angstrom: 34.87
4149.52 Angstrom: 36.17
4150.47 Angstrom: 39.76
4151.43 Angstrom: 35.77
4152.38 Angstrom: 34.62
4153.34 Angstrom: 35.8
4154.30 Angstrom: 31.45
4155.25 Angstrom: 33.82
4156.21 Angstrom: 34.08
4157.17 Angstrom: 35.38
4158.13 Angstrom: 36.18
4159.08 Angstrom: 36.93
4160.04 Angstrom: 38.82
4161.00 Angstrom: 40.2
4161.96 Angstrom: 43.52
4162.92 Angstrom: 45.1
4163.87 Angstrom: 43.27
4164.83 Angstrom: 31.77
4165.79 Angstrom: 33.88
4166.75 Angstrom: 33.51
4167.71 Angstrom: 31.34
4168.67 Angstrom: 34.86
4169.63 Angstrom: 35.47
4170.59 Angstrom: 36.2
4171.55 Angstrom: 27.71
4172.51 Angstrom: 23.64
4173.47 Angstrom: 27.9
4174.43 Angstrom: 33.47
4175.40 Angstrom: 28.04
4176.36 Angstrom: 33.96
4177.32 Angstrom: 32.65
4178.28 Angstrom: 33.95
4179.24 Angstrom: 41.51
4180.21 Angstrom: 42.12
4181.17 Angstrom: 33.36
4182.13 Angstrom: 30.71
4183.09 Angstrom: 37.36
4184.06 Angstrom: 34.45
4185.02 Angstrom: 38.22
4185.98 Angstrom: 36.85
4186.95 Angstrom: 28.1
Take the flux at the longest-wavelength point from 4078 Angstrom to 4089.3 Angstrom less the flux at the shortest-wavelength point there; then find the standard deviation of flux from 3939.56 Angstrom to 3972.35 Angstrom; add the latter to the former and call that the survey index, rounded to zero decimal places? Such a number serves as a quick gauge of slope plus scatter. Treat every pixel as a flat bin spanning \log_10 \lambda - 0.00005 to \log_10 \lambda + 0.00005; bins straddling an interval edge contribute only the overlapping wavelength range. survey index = 21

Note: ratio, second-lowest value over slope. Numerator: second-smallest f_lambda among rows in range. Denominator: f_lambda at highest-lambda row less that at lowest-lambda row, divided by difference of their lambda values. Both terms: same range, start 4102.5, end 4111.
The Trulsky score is -53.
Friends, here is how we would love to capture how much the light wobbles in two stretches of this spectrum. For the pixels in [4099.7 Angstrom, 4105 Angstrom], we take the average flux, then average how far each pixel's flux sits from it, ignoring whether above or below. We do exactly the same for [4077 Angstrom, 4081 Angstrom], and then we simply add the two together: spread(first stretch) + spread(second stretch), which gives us 6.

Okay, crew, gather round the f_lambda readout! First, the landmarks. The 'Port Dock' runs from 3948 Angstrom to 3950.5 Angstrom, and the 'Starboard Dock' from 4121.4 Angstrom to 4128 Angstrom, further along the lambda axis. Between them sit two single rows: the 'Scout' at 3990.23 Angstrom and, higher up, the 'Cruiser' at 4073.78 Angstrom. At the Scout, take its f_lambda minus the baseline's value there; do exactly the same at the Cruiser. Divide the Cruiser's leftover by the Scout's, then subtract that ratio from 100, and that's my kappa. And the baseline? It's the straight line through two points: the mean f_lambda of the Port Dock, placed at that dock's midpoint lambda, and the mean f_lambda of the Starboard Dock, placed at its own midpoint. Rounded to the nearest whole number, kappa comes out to 102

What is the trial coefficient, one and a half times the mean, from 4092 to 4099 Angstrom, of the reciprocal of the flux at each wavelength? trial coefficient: 0.045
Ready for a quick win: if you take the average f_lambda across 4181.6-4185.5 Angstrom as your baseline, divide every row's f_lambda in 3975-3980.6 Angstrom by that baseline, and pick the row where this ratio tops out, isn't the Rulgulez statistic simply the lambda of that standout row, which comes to 3980.13 Angstrom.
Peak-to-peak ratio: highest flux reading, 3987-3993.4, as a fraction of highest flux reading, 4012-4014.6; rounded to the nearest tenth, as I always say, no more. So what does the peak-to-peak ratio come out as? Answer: 0.8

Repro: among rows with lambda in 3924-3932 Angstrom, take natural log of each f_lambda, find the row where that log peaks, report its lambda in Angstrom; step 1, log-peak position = 3925.52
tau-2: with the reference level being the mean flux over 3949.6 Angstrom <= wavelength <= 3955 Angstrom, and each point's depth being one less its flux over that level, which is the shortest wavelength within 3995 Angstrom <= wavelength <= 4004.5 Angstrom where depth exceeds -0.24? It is 3997.58 Angstrom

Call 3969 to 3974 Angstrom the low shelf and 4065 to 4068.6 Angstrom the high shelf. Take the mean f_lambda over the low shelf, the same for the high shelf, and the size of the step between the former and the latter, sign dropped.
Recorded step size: 19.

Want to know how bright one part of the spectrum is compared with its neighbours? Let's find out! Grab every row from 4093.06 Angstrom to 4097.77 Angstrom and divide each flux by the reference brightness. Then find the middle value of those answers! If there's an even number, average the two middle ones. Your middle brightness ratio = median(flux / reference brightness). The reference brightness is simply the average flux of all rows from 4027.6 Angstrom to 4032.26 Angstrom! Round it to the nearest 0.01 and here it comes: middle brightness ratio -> 1.34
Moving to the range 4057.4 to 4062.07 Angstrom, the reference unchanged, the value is 1.27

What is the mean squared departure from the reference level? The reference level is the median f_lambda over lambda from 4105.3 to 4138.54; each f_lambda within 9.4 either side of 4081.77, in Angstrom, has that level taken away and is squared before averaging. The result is 43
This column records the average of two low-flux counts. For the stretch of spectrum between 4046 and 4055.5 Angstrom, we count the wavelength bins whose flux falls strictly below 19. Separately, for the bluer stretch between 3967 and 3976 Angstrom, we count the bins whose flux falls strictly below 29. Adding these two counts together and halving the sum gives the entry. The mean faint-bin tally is 5.5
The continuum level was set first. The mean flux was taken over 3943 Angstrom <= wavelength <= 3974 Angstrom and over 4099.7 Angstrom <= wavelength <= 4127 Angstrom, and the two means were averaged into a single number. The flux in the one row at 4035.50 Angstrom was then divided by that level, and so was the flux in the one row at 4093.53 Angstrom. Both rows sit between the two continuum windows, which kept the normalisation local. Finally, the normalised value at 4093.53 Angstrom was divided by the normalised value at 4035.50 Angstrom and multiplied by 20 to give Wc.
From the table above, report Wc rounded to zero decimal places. 45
